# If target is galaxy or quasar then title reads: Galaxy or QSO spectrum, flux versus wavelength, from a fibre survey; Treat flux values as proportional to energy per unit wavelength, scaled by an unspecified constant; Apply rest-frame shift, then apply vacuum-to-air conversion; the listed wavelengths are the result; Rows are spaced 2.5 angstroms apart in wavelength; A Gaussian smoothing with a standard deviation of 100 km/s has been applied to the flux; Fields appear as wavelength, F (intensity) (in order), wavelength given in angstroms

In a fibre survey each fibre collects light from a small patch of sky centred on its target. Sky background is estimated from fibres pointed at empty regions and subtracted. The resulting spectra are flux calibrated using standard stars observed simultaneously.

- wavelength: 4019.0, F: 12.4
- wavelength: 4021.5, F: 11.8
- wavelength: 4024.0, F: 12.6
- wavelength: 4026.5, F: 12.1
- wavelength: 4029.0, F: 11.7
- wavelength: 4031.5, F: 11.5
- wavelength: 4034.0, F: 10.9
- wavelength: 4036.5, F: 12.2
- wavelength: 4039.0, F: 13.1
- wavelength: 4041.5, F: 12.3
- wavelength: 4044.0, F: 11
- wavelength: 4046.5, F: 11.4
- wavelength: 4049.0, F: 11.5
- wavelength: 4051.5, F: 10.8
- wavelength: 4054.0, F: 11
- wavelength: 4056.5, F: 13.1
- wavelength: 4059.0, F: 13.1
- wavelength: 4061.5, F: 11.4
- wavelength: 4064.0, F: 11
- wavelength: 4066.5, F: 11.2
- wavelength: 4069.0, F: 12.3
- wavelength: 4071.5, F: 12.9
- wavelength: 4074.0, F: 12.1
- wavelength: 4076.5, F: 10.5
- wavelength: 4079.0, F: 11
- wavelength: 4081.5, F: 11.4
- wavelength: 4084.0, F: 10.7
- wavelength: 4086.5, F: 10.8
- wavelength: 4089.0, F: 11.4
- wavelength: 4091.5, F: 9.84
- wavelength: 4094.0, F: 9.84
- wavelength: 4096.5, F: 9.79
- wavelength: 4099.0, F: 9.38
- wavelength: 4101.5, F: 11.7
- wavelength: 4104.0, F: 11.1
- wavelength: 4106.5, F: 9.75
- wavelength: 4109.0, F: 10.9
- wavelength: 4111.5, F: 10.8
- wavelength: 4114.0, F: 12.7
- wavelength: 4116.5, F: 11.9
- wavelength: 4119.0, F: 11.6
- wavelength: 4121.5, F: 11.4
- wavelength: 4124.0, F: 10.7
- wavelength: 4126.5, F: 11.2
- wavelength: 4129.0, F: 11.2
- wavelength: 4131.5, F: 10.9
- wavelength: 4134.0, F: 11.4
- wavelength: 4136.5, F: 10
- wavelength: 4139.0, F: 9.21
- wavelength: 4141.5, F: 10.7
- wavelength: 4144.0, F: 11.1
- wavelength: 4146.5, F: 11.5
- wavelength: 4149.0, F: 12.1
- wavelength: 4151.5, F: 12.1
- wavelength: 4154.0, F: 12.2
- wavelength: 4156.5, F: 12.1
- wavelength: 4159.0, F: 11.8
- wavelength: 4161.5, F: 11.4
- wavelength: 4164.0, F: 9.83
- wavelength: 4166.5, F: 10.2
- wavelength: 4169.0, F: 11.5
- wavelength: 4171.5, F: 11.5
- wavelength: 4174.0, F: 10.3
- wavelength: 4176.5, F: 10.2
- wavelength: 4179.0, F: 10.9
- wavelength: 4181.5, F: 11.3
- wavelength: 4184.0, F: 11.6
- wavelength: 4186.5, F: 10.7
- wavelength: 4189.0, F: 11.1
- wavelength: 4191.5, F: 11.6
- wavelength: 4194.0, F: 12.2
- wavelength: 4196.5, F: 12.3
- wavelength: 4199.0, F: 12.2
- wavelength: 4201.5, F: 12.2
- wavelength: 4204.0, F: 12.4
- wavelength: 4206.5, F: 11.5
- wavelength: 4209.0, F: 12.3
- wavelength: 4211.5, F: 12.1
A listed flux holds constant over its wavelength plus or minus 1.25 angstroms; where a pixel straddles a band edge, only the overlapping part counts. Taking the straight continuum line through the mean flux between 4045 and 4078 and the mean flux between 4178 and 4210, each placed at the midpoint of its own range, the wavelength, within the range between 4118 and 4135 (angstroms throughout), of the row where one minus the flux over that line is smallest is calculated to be 4119.0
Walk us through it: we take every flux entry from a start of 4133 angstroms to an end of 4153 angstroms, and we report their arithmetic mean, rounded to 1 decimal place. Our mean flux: 11.0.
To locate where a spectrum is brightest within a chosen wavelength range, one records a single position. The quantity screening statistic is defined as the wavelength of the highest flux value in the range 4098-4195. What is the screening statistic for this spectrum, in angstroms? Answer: 4114.0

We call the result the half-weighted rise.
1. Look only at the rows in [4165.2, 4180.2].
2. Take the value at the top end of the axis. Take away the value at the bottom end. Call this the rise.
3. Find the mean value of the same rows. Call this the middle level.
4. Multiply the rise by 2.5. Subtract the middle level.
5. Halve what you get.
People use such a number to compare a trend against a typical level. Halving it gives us -4.51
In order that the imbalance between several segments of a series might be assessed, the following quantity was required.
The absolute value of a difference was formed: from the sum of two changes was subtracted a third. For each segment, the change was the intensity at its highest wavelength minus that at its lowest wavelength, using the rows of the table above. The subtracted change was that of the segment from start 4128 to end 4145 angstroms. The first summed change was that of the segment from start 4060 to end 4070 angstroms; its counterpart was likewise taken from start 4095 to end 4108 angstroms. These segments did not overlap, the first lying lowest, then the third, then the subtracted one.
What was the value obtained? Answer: 1.0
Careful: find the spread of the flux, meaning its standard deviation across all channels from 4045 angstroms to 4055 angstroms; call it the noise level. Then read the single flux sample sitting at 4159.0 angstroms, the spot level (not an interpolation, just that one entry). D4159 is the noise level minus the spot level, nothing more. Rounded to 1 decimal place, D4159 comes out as -11.5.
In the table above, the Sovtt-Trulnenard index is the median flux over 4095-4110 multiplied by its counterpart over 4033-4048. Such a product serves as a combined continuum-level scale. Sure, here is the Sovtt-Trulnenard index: 122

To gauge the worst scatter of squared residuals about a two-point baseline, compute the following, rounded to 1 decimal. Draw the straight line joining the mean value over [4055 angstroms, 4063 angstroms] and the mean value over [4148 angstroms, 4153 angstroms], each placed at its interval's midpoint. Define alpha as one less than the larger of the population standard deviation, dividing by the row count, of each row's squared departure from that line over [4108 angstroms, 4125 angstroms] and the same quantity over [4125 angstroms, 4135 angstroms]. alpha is -0.1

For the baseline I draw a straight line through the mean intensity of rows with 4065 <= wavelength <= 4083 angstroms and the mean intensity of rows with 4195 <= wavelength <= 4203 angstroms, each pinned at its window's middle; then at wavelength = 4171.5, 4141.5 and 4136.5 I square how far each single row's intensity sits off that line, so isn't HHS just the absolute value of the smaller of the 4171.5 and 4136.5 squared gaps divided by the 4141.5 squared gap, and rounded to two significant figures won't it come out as 0.23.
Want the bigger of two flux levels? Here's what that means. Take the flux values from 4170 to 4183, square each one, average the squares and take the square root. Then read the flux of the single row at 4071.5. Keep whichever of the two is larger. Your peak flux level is 12.9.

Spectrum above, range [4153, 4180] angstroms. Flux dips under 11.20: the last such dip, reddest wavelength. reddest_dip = 4179.0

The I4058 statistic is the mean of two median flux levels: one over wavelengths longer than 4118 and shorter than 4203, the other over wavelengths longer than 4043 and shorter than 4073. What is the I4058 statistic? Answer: 11.40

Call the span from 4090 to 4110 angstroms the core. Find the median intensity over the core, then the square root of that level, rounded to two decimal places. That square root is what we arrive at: 3.14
